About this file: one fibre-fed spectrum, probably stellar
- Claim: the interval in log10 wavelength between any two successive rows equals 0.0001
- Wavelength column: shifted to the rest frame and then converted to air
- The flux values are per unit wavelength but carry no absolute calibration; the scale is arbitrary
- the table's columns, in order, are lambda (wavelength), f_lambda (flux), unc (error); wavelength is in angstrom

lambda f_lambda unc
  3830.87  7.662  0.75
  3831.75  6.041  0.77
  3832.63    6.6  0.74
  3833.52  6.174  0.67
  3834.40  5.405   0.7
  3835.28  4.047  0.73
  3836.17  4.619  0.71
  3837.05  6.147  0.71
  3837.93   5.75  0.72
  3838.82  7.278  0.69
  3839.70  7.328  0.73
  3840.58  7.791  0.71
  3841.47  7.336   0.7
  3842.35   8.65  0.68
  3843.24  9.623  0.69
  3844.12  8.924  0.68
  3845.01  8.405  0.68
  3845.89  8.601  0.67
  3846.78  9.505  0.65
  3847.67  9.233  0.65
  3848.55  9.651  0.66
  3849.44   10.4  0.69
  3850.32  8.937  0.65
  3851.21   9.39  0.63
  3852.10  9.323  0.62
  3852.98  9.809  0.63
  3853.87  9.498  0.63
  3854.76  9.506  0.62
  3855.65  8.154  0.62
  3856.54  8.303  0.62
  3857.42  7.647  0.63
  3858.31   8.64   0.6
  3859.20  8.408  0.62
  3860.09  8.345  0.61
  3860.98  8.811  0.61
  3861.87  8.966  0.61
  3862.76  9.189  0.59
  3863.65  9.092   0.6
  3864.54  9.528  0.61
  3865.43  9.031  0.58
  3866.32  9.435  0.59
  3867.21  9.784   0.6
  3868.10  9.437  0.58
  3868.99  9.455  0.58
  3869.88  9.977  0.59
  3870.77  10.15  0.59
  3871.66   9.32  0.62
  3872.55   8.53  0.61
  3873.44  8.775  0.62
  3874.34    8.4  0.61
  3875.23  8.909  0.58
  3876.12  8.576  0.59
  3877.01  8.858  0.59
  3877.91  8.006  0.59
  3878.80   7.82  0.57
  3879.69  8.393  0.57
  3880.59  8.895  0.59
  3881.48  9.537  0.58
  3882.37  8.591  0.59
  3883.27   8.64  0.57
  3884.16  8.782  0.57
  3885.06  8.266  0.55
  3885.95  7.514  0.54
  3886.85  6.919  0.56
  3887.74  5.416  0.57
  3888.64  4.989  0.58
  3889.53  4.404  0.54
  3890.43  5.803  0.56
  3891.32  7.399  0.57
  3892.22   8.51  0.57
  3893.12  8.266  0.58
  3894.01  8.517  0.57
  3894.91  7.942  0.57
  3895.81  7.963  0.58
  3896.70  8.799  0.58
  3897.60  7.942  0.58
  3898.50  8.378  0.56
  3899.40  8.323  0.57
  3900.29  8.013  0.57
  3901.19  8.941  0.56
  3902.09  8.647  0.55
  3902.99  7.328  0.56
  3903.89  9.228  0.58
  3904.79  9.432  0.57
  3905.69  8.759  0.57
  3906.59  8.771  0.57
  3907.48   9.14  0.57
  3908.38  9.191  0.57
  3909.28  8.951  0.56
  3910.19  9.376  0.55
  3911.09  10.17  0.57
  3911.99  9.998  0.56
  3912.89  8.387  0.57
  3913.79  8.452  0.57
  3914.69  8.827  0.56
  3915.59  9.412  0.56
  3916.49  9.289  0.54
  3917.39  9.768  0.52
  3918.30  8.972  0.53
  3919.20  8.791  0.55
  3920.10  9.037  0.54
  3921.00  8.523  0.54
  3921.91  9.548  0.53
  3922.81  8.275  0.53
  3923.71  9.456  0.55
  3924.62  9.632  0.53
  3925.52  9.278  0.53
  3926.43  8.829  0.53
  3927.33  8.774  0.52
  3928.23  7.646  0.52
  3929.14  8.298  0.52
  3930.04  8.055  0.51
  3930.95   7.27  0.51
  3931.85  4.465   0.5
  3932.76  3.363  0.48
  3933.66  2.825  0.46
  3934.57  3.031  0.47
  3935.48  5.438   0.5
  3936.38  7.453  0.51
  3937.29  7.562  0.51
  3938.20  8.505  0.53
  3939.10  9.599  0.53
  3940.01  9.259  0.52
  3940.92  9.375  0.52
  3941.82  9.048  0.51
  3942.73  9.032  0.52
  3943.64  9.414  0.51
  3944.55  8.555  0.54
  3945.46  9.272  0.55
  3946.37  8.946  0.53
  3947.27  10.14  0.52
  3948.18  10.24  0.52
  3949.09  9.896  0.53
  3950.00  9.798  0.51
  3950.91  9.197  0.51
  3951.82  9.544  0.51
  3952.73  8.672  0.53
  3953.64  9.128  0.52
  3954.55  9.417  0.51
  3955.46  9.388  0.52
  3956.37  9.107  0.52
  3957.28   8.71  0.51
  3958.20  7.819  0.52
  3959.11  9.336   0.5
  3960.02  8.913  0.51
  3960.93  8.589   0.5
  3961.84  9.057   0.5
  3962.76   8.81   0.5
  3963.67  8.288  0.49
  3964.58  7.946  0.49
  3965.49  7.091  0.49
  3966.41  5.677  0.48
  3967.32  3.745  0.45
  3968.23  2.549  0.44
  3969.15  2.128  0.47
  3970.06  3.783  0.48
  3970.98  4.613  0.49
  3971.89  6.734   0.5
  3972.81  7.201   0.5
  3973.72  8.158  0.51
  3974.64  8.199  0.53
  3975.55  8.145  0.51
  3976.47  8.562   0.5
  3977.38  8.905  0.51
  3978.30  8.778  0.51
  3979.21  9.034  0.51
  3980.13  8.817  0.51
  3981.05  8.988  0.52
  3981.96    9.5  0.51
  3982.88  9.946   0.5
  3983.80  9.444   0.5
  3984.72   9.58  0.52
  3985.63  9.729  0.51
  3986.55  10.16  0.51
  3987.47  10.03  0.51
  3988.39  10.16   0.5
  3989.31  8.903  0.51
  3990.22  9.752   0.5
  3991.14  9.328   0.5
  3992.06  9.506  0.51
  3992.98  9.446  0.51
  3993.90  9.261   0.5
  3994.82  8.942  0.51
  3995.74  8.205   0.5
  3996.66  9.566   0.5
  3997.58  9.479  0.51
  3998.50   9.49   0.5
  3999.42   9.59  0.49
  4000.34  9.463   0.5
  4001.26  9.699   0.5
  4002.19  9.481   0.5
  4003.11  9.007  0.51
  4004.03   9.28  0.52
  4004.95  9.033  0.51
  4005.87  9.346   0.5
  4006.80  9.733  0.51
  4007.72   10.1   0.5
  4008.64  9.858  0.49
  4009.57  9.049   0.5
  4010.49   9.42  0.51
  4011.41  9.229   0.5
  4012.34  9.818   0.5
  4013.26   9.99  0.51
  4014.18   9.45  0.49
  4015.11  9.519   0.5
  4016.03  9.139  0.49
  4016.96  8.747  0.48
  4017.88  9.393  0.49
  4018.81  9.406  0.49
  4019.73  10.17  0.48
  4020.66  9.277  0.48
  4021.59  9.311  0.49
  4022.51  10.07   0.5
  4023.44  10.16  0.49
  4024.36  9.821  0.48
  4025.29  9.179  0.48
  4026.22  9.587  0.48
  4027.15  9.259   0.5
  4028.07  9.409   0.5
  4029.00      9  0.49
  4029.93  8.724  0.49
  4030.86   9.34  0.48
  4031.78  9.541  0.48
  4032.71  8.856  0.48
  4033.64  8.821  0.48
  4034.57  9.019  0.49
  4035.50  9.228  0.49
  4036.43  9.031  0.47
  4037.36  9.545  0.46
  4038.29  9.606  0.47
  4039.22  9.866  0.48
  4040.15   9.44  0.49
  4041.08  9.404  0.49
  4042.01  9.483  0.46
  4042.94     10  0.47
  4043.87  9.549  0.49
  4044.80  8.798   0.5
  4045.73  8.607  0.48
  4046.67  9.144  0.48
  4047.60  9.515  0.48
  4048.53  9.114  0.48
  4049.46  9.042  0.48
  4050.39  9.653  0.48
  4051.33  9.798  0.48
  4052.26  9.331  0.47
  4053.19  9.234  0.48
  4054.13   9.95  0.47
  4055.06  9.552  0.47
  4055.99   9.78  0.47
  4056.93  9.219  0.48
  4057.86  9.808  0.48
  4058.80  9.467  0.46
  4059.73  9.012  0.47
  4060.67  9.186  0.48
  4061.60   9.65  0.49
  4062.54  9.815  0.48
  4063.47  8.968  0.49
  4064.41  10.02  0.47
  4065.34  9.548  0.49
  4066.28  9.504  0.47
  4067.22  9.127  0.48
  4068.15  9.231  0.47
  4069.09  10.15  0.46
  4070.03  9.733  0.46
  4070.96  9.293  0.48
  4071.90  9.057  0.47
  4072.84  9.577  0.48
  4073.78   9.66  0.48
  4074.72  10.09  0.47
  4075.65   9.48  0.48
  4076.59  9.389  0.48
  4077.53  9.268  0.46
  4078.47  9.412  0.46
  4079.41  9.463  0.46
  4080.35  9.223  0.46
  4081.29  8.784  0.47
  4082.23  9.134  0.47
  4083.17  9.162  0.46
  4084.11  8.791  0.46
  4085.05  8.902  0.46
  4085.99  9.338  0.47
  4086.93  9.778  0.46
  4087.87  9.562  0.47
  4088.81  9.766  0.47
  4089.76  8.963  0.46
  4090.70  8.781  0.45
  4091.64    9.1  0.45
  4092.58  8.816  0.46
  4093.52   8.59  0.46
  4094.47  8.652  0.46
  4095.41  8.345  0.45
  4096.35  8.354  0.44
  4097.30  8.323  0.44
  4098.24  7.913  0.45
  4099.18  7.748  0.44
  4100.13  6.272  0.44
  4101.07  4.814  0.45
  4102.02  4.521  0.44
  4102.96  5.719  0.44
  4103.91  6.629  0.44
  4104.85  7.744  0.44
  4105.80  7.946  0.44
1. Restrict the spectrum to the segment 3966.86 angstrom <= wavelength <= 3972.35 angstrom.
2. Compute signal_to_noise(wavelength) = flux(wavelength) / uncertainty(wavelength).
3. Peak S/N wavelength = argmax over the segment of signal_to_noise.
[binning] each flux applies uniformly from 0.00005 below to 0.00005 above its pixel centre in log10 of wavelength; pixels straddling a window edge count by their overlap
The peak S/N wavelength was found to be 3971.89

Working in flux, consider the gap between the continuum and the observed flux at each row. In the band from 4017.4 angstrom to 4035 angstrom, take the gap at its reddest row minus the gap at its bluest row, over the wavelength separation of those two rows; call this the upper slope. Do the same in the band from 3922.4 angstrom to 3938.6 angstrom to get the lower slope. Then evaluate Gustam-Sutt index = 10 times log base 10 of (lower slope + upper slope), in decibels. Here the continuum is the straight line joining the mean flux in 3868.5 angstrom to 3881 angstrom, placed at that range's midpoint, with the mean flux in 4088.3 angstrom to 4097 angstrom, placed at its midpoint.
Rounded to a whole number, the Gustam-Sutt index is -22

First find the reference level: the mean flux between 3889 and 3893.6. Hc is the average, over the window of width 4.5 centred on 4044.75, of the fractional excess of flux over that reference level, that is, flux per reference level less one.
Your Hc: 0.34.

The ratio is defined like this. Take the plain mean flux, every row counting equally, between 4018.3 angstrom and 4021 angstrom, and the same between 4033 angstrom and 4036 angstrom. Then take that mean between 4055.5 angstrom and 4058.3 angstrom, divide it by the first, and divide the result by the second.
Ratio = 0.111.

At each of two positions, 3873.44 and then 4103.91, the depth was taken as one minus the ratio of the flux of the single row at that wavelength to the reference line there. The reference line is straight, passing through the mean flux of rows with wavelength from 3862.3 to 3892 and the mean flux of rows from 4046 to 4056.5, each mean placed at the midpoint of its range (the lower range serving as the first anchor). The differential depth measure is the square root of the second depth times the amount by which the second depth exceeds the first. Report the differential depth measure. 0.35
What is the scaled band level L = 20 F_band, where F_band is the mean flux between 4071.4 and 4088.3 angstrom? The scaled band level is 187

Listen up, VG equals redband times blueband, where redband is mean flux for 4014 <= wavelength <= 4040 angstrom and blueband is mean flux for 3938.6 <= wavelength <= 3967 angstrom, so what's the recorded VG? 84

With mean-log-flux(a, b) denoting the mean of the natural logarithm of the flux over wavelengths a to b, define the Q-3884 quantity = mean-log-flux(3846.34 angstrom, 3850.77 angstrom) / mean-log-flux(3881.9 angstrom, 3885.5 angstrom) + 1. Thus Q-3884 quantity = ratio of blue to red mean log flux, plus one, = 2.05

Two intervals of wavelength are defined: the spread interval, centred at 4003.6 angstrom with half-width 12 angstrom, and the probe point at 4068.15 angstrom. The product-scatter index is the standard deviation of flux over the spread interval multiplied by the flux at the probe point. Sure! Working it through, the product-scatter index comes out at 3.5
